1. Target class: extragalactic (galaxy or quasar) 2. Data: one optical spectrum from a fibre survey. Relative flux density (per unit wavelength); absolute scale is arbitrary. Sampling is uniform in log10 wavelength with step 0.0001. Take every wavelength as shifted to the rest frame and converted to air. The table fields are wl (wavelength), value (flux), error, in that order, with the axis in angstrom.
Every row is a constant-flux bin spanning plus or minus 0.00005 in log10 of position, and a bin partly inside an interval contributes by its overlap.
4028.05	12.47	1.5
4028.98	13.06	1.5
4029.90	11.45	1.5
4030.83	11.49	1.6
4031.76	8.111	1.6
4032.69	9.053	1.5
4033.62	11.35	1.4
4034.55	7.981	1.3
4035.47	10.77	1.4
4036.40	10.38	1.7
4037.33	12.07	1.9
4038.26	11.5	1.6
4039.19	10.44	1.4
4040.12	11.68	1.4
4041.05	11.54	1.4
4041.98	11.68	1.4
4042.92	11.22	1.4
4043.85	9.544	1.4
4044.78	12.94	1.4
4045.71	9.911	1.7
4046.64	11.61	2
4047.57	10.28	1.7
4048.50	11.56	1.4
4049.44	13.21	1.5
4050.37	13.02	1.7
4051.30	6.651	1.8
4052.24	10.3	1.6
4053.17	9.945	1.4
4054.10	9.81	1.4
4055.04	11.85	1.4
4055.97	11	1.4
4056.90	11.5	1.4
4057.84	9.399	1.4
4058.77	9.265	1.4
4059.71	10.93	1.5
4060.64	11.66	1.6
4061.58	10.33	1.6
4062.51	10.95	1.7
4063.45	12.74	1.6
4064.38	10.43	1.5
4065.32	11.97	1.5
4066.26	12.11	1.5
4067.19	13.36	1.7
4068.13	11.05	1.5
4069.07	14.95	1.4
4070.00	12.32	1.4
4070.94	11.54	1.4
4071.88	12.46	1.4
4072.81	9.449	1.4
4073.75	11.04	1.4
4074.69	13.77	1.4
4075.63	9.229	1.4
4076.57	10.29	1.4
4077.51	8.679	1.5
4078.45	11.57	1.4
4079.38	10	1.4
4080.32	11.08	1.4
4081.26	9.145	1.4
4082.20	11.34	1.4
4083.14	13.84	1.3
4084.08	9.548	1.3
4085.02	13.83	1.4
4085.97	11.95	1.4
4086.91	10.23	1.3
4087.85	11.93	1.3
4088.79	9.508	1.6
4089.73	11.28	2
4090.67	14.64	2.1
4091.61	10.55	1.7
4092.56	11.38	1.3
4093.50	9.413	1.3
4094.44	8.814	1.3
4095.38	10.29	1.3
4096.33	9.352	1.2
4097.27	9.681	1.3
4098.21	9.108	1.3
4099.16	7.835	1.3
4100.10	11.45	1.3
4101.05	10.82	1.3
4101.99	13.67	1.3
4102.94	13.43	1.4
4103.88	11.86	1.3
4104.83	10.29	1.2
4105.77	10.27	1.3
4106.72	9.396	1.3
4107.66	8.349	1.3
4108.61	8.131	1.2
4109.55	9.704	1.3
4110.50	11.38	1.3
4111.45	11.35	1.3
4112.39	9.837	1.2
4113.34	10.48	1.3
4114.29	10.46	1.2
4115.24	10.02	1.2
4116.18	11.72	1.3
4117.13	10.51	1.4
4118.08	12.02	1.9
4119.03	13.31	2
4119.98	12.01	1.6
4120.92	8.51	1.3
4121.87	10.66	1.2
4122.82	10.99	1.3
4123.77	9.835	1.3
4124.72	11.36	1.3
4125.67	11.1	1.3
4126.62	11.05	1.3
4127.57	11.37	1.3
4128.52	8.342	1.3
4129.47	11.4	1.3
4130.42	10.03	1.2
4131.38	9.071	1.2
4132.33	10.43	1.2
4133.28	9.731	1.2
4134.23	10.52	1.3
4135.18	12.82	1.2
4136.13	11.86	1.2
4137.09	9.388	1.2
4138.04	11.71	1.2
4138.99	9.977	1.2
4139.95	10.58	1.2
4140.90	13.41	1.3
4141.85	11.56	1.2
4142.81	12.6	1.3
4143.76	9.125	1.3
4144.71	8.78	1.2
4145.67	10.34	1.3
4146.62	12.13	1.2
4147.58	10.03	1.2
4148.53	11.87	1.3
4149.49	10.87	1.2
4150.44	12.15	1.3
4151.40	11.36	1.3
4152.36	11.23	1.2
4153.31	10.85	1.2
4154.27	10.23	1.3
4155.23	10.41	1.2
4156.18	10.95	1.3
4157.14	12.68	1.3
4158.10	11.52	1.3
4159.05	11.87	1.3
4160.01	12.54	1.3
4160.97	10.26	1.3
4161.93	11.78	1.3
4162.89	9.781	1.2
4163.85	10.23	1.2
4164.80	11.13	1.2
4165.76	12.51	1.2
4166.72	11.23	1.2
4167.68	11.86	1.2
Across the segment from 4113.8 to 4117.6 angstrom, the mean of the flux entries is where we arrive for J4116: 10.7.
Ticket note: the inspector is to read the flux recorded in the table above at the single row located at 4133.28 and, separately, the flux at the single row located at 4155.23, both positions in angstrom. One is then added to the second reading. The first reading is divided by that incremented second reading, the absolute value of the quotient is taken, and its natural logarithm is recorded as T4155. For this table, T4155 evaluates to -0.16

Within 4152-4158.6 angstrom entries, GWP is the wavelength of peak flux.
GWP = 4157.14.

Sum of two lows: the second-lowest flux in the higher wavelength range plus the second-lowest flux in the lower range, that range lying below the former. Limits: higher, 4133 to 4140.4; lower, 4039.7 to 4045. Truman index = 21.0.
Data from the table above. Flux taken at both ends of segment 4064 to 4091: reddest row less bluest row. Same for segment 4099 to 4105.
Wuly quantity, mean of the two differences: 3.3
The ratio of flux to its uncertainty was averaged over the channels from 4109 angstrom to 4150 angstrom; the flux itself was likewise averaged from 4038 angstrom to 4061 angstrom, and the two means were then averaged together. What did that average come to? 9.6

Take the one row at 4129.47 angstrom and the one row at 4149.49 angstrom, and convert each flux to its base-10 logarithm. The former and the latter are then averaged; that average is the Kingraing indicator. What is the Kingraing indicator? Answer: 1.05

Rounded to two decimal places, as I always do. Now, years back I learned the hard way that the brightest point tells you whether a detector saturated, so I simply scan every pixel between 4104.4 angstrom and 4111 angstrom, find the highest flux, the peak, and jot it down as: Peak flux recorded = 11.38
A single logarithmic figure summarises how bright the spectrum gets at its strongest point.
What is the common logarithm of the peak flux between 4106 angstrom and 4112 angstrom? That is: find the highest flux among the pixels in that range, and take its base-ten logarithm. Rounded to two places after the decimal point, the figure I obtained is 1.06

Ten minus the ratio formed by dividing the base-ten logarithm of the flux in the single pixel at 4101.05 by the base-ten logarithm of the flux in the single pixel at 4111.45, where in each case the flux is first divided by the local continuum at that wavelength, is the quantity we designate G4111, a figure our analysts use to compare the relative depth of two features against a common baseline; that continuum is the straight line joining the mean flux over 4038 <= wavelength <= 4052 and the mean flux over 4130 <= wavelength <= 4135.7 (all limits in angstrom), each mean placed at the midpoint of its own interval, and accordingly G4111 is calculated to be 9.8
